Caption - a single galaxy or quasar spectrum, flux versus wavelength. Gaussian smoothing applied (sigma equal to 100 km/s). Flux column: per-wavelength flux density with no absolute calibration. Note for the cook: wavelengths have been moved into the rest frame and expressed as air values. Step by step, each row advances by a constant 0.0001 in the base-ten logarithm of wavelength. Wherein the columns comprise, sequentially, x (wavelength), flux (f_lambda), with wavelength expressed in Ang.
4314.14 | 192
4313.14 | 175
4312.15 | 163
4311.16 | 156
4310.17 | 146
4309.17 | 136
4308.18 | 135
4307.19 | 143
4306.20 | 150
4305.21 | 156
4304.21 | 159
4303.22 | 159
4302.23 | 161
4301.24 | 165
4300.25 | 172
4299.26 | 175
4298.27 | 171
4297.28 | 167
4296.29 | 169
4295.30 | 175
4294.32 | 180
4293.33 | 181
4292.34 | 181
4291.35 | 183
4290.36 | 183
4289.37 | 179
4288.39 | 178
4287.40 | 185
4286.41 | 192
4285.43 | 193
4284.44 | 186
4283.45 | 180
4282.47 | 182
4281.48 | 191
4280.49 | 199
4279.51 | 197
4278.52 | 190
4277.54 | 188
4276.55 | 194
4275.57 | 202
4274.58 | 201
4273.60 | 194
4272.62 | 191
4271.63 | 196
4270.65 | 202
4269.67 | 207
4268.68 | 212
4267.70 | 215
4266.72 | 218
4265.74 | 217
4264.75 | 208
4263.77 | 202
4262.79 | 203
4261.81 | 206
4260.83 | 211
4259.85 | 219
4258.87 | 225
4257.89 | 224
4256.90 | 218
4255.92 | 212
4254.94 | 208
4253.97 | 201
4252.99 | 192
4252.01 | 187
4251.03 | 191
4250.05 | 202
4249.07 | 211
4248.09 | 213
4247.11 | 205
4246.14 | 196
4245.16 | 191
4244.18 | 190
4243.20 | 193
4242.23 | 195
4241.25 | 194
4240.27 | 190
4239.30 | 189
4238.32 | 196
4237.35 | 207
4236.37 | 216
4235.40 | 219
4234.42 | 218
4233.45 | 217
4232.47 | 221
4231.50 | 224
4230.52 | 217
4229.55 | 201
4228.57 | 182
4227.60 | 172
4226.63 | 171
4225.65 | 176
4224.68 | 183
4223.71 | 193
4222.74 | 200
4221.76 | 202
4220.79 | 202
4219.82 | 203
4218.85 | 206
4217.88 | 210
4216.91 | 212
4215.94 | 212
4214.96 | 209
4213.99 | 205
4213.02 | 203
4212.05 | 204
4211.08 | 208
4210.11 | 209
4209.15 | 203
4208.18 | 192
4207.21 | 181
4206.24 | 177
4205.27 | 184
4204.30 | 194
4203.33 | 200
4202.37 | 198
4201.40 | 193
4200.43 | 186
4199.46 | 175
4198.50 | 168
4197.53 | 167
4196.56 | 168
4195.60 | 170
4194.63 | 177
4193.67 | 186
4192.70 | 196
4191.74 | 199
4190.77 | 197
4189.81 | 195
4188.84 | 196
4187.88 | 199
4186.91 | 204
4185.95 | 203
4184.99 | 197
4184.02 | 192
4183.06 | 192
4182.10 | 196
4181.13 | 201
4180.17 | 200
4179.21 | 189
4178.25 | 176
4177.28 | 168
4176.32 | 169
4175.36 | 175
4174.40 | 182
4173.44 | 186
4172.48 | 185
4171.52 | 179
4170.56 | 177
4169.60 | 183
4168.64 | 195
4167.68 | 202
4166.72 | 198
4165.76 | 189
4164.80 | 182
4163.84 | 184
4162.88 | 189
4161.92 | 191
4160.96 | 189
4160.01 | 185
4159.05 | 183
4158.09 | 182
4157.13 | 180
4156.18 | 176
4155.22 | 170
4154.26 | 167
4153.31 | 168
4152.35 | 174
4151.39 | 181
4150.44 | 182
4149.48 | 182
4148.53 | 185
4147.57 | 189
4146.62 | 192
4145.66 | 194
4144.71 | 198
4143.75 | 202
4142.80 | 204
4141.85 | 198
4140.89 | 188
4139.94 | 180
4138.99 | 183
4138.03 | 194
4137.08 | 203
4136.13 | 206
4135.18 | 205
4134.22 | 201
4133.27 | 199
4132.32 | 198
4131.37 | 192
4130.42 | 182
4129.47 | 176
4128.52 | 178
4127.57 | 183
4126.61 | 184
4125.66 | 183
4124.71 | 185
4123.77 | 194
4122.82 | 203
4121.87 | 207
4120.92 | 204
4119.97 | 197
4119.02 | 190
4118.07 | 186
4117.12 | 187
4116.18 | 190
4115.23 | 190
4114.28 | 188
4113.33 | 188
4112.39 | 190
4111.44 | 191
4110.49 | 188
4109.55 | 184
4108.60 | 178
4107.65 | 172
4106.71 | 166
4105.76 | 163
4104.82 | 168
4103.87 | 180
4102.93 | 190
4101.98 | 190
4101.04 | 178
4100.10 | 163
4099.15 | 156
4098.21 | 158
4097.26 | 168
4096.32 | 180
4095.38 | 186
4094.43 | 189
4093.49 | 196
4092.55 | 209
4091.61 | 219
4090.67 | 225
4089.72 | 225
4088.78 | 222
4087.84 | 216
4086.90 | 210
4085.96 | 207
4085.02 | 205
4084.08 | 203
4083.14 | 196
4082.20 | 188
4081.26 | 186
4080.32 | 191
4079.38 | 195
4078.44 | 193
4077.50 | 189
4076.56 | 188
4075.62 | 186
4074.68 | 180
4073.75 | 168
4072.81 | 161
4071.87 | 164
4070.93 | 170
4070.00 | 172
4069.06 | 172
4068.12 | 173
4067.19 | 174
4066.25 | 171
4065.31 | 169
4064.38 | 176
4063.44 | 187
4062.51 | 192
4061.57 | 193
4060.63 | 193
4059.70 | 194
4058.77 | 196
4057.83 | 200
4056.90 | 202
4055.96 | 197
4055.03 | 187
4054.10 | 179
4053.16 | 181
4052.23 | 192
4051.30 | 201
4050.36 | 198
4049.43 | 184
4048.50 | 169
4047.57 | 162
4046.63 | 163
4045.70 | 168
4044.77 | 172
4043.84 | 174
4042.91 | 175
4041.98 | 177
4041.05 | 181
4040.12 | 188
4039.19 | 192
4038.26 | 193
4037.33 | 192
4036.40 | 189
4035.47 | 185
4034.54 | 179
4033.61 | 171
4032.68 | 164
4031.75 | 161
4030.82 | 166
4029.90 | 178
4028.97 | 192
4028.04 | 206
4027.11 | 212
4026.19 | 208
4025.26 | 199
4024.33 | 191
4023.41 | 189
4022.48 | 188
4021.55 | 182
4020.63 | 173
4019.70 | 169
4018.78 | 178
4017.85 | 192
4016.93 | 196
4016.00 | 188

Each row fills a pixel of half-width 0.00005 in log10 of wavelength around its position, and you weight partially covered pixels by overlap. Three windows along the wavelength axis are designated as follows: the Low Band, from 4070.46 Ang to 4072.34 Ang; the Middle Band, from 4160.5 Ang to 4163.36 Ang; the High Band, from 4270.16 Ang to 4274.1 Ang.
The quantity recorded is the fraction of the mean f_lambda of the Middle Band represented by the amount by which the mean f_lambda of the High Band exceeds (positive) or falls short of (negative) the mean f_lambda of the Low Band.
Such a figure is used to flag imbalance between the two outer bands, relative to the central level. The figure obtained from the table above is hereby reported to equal 0.152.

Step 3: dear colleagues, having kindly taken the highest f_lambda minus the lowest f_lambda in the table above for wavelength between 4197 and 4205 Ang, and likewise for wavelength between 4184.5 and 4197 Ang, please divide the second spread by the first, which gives 1.1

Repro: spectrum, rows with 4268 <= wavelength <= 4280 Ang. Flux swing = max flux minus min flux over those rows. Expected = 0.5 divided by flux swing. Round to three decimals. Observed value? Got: 0.021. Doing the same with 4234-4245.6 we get 0.017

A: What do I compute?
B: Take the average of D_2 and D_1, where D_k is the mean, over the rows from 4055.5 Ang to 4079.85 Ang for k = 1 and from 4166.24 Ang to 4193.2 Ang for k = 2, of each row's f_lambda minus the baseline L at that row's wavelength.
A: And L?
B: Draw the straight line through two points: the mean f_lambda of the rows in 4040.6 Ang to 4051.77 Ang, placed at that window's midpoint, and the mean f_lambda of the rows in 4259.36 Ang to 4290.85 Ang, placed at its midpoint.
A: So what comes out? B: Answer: 3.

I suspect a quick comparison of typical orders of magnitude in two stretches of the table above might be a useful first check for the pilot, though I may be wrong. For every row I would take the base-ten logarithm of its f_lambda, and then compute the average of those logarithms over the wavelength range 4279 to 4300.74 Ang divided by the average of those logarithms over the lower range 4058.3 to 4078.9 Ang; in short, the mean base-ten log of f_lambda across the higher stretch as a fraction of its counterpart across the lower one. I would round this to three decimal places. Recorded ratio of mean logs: 1.002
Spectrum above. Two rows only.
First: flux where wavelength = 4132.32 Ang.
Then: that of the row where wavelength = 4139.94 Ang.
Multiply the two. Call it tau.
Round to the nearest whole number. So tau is 35640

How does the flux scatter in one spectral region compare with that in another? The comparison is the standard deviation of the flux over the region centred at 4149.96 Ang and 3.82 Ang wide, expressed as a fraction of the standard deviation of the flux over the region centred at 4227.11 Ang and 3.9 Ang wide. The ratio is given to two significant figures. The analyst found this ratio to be 0.35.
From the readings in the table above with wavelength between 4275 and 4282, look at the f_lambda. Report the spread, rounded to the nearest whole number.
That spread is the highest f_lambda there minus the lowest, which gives 14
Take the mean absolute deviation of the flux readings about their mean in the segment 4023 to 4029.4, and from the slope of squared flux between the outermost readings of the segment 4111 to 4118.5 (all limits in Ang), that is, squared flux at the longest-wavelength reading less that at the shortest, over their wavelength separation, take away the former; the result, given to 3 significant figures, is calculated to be -292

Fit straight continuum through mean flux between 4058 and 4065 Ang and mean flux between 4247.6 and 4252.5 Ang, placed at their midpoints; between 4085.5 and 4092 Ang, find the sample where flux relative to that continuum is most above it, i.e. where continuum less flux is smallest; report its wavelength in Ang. 4089.72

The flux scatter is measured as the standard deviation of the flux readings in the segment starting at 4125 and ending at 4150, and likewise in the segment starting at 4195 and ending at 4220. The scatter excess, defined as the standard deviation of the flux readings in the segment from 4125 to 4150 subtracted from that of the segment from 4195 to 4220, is 6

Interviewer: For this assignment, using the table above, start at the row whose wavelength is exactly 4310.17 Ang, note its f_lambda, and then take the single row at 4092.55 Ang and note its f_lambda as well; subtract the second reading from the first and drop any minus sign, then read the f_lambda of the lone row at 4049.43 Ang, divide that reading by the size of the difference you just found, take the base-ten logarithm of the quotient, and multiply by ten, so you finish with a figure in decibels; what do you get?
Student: 5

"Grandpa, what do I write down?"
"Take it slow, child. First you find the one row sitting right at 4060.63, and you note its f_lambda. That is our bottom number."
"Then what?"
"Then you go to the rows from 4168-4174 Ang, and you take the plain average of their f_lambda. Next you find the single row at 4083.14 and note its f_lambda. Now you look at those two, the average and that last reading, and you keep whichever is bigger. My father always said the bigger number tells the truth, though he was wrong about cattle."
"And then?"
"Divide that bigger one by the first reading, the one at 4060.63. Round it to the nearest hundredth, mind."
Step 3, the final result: 1.02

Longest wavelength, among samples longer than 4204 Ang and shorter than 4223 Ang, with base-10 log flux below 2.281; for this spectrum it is 4207.21 Ang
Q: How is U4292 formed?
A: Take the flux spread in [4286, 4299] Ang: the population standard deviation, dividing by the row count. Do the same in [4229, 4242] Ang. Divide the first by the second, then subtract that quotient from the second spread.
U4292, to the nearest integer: 12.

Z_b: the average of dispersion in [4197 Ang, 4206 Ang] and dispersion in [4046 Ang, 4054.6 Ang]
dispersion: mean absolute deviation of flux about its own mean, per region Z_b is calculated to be 10.8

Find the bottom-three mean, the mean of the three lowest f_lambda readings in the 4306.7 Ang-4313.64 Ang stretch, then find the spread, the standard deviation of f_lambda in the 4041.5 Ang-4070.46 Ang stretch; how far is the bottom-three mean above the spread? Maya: 126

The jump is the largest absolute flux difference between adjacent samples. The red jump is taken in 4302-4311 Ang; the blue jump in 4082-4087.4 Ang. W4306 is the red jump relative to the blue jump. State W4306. 1.25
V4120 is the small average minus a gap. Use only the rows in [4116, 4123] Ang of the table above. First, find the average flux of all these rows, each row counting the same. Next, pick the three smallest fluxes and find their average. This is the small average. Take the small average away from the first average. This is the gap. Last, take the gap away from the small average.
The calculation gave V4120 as 180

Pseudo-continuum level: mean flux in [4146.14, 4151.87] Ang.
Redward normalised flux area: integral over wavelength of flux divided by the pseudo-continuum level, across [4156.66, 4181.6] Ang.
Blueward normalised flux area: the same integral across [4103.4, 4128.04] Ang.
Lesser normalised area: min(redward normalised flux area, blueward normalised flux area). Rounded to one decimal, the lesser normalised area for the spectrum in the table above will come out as 24.8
